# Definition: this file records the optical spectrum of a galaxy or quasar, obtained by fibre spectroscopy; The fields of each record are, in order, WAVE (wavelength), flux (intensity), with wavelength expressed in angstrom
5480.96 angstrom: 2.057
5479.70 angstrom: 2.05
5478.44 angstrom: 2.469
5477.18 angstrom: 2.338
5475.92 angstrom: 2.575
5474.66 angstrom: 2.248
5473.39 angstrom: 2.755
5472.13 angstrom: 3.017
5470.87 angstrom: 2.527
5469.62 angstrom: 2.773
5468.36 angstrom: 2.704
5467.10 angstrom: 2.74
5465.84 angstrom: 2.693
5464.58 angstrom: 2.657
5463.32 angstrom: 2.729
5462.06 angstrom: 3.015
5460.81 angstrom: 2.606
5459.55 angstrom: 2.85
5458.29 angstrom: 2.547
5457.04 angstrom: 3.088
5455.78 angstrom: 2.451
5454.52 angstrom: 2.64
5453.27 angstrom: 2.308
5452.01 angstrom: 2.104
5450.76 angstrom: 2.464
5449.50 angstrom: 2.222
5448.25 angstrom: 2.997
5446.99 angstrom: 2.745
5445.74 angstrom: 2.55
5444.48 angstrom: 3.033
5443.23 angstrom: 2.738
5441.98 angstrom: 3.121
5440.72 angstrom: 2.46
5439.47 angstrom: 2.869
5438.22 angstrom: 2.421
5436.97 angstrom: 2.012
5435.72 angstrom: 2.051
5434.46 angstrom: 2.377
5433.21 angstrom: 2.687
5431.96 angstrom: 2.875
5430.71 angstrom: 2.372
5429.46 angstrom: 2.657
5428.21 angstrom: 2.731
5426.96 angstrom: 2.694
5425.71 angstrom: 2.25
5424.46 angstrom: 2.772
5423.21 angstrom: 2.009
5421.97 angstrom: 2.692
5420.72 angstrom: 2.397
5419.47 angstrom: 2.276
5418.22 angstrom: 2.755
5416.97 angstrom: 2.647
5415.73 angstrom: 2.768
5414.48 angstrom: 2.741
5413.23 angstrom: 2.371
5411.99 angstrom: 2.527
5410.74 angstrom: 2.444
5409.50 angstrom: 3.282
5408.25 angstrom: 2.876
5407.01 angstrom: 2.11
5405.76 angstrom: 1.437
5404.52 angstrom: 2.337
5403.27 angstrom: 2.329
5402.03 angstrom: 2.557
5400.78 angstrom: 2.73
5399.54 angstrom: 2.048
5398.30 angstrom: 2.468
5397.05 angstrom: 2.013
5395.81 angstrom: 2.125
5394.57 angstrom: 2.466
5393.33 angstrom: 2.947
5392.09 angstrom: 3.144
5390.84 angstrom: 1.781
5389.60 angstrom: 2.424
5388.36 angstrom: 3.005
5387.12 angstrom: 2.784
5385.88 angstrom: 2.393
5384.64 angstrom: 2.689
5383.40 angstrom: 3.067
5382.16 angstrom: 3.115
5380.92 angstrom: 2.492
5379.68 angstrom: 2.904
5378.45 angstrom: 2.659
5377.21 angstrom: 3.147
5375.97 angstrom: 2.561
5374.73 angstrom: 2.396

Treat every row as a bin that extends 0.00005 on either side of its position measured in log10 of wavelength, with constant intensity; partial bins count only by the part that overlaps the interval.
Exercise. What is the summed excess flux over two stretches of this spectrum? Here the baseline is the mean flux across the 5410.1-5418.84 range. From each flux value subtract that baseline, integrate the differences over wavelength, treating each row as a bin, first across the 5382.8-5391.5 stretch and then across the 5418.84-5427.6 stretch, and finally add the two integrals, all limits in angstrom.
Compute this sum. -1.6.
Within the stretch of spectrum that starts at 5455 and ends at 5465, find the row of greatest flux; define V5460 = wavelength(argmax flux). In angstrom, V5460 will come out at 5457.04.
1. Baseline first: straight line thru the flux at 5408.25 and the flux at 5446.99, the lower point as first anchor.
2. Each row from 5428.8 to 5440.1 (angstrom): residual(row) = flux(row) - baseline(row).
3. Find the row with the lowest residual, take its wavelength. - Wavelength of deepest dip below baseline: 5436.97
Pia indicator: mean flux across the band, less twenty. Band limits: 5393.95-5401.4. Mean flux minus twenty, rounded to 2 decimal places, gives -17.69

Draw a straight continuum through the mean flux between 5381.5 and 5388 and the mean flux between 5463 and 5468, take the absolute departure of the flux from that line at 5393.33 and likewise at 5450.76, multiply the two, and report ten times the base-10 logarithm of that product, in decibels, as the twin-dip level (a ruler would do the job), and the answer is -14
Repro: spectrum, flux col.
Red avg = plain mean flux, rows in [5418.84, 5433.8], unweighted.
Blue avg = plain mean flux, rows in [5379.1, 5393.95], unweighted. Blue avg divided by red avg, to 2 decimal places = 1.08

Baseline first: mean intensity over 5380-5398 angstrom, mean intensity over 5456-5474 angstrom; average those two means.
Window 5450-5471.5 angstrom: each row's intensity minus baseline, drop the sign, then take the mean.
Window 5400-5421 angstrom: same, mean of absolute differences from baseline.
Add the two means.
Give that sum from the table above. 0.48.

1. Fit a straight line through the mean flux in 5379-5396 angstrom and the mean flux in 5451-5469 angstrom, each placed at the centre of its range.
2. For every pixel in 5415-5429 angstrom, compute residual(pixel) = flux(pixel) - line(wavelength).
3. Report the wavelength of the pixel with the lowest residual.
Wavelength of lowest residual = 5423.21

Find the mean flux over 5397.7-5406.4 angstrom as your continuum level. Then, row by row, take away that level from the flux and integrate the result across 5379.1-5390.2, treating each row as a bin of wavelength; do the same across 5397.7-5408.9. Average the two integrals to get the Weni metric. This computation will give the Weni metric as 3.0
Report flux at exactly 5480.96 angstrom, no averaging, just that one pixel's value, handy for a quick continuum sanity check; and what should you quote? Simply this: 2.057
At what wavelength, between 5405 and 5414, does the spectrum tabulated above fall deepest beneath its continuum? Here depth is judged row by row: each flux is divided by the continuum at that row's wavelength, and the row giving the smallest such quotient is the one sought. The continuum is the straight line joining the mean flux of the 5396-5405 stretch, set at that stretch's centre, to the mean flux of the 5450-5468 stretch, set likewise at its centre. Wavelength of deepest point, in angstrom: 5405.76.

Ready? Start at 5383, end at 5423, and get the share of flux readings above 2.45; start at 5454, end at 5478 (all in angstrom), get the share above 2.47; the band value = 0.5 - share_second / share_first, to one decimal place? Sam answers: -1.0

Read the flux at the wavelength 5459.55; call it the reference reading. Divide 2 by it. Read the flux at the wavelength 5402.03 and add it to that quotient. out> 3.3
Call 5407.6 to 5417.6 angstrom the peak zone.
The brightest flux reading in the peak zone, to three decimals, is 3.282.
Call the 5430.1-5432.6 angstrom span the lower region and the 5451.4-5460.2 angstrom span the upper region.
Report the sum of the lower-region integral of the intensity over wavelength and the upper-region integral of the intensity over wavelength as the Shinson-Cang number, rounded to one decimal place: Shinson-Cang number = 29.2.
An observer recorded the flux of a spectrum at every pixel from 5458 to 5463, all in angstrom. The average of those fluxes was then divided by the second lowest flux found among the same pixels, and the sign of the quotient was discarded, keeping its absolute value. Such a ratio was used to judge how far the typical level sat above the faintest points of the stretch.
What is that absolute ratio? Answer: 1.06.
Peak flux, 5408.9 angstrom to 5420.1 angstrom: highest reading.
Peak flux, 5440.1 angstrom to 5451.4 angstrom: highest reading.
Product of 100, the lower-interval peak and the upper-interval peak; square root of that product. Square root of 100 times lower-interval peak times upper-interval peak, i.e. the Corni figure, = 32.0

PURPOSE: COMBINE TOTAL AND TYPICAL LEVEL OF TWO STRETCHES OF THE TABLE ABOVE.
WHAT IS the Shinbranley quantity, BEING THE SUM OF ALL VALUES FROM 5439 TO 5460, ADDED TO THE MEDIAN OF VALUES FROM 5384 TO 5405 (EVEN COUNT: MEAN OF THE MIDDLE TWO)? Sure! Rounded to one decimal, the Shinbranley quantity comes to 47.7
